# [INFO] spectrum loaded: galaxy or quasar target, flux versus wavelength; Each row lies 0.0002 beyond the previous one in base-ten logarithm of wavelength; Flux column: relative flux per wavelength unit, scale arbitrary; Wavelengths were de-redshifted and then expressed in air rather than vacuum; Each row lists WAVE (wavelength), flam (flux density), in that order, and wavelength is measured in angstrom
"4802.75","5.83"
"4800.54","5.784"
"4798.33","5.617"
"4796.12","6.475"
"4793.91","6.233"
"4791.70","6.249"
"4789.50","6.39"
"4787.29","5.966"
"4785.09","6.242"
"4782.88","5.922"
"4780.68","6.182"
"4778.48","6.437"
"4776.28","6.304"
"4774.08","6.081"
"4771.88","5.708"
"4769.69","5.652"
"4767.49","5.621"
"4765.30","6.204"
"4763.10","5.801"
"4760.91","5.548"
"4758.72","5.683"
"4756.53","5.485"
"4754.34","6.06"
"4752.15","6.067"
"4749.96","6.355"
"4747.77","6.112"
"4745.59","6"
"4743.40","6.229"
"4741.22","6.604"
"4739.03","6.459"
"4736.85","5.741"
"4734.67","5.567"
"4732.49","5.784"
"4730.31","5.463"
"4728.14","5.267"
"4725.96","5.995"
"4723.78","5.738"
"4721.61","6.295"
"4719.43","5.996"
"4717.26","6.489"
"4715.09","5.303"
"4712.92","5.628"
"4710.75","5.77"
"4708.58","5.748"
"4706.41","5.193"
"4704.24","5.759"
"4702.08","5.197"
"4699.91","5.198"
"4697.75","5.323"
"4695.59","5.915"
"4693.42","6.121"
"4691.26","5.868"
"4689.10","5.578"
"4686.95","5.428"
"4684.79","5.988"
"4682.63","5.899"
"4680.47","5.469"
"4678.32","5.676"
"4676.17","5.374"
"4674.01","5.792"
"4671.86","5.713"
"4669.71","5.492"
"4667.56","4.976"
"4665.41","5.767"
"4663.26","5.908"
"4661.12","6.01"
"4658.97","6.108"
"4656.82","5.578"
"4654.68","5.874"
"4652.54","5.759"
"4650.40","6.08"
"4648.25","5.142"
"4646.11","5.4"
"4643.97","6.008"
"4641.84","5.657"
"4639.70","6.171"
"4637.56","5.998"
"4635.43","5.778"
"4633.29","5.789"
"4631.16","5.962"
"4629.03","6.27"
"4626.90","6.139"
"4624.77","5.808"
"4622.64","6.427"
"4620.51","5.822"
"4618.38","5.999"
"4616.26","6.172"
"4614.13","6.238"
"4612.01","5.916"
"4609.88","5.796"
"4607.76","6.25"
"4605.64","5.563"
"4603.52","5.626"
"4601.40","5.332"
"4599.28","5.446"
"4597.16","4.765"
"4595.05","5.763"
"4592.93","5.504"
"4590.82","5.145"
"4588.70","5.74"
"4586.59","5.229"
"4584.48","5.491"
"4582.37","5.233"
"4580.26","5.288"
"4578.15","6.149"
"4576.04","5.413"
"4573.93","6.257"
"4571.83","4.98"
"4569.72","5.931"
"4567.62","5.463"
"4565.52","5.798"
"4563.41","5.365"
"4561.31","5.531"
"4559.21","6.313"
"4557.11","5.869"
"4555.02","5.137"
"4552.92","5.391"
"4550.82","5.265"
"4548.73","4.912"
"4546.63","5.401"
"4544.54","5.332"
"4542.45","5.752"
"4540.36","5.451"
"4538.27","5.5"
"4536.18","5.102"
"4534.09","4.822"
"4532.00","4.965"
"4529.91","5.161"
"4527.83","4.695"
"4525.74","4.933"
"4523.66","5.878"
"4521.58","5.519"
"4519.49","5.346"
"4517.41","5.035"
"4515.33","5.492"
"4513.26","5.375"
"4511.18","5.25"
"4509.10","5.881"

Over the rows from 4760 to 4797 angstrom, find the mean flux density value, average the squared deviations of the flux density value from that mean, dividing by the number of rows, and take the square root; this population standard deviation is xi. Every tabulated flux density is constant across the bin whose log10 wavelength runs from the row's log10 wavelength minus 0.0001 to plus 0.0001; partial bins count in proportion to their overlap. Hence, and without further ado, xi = 0.293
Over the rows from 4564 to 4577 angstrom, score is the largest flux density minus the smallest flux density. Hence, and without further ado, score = 1.3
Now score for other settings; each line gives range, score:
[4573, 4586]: 1.0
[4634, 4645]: 0.5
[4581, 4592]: 0.6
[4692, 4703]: 0.9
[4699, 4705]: 0.6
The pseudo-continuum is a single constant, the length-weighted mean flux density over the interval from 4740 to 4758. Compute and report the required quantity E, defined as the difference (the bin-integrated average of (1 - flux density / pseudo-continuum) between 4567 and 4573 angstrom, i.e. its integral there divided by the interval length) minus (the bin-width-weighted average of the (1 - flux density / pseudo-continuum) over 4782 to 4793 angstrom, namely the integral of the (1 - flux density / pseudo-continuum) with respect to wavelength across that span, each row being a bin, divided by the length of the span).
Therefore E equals 0.11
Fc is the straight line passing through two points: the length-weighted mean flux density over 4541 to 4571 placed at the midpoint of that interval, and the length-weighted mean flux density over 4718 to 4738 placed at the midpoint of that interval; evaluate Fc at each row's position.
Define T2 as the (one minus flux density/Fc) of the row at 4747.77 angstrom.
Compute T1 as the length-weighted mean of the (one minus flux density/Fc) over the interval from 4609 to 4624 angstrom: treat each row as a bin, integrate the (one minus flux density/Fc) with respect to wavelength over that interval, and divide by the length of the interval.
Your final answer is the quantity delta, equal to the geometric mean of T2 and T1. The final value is 0.064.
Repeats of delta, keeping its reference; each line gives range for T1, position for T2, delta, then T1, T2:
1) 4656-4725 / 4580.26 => 0.015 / 0.004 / 0.049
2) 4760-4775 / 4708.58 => 0.001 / 0.005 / 0.000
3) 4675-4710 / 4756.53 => 0.034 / 0.020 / 0.057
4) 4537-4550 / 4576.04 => 0.024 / 0.023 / 0.026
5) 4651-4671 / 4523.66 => 0.025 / -0.008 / -0.072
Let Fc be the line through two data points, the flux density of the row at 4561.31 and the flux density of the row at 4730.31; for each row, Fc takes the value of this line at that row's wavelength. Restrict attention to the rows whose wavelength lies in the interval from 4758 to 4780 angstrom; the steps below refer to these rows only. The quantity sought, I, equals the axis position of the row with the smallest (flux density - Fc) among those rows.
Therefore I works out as 4760.91 angstrom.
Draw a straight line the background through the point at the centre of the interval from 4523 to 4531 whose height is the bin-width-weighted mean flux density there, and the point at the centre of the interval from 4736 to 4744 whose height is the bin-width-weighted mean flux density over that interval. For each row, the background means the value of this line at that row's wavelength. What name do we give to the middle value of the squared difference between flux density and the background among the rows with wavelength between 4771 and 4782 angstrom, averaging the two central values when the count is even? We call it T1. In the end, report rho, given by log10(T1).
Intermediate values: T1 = 0.10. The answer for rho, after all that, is -1.0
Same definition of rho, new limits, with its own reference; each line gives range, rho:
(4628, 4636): -1.4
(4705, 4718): -0.7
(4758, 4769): -0.3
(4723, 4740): -0.6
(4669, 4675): -1.4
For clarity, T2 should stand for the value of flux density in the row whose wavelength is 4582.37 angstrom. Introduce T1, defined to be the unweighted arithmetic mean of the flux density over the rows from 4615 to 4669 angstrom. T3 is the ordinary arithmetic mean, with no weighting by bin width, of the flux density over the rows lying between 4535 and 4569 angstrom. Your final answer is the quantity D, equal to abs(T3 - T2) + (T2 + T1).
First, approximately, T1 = 5.9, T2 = 5.233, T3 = 5.47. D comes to 11.3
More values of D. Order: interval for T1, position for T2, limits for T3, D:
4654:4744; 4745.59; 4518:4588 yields 12.3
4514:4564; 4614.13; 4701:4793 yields 11.9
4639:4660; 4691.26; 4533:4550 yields 12.2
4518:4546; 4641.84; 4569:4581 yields 10.9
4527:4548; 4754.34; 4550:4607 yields 11.8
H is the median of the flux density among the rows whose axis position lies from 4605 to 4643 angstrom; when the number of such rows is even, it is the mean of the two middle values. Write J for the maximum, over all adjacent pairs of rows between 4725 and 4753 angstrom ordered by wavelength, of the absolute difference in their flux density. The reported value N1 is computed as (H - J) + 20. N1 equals 25.25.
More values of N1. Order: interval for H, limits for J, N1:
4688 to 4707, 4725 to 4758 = 24.85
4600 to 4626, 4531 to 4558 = 25.14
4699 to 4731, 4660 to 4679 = 24.95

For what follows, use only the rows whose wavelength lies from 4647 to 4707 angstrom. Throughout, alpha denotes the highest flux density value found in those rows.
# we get 6.121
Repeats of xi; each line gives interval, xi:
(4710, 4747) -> 0.396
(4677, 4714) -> 0.283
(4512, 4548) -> 0.313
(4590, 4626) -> 0.416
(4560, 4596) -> 0.341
